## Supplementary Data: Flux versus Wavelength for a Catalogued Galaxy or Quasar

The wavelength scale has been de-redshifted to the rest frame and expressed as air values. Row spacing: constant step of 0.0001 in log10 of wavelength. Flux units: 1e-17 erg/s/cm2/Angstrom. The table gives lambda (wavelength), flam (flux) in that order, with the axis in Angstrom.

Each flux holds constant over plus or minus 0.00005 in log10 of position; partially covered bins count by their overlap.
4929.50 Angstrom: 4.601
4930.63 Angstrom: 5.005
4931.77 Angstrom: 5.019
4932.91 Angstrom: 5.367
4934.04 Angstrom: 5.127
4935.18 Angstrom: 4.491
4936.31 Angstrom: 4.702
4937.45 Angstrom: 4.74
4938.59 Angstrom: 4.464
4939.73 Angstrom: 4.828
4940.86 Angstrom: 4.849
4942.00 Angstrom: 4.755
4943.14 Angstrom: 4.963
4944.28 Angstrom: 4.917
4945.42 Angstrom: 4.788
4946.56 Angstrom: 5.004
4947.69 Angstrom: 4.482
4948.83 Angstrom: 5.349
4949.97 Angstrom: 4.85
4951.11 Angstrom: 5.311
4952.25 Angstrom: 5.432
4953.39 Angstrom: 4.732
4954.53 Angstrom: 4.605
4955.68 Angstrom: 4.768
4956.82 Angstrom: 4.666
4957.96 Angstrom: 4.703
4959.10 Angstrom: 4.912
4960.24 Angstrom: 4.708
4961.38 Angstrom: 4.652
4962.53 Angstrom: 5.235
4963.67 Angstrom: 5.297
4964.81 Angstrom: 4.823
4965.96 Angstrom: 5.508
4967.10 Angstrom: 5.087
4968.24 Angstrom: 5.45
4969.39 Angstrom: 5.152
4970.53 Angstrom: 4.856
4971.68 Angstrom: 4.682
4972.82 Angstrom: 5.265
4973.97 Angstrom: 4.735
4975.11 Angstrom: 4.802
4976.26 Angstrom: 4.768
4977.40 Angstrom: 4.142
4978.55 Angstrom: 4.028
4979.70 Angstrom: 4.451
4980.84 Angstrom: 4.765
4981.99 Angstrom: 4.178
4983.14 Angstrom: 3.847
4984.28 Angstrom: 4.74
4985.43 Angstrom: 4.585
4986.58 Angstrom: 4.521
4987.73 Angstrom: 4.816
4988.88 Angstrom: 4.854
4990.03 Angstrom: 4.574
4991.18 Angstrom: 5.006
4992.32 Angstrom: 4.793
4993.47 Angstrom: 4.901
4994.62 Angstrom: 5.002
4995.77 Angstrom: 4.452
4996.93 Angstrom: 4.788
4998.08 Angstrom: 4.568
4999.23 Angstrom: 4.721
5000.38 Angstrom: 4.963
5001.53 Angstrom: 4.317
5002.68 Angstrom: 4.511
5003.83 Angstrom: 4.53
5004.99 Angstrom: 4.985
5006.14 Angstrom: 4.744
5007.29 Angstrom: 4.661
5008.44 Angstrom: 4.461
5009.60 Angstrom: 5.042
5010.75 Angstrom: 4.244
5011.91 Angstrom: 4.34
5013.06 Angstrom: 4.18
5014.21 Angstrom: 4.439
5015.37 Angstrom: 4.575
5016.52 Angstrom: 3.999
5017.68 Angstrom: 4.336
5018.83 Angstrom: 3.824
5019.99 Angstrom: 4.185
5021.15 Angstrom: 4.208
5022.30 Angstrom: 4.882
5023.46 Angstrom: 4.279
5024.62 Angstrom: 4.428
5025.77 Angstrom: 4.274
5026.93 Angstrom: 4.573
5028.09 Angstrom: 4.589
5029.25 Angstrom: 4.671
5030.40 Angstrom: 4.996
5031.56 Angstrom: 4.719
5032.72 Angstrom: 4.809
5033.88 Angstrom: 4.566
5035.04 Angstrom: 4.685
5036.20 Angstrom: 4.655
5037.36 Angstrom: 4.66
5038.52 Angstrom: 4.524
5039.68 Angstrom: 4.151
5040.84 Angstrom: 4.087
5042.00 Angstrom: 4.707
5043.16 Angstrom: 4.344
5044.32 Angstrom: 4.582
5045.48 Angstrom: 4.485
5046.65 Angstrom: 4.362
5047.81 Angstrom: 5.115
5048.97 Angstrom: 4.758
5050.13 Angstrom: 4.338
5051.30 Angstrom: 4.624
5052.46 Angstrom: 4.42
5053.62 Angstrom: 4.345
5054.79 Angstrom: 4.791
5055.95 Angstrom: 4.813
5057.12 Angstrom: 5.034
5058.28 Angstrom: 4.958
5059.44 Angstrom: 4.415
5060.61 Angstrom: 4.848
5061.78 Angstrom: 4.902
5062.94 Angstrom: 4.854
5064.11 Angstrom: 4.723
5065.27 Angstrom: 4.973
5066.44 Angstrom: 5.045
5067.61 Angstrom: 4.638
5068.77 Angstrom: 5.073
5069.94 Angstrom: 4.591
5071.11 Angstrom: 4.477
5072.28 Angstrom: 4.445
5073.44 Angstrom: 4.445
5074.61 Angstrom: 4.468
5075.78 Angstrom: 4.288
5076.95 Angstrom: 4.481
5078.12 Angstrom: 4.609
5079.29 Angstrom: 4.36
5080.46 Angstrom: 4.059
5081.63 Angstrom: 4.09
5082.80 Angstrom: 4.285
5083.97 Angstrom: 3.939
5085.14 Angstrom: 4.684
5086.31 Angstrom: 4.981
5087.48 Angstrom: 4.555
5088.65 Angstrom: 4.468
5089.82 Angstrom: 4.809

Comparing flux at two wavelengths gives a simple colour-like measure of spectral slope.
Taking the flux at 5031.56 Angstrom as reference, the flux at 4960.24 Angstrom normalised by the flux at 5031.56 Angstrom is 0.998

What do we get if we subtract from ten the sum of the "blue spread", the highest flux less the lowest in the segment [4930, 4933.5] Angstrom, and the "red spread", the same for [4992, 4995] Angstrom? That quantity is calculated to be 9.43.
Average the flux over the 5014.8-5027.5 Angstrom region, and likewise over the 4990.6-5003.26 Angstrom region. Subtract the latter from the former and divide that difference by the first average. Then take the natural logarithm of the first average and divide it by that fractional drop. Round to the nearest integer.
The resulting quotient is -16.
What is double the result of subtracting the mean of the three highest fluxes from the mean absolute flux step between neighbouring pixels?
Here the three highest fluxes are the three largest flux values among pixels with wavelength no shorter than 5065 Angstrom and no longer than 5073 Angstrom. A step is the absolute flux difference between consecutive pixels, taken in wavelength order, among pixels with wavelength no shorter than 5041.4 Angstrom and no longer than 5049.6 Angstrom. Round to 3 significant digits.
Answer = -9.42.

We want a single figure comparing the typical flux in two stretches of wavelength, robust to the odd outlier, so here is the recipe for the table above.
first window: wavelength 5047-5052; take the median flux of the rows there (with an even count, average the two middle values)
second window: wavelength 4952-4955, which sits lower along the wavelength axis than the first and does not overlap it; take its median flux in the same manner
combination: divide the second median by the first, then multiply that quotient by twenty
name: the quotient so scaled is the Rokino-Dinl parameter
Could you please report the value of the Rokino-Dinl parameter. 20.2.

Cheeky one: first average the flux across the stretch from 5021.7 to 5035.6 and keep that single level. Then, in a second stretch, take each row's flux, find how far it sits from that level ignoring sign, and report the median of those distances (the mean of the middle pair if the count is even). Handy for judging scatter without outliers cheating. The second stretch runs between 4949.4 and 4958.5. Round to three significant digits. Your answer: 0.127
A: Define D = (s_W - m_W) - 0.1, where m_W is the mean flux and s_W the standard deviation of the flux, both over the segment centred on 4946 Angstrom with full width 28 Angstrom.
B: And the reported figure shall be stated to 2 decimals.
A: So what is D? -4.69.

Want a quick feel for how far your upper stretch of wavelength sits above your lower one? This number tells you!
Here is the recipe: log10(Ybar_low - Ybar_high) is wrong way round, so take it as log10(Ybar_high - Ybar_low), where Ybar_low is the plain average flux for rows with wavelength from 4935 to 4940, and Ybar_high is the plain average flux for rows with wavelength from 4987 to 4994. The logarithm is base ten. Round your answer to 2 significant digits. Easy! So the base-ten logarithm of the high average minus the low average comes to -0.75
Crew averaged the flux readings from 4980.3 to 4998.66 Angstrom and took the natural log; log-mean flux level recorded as 1.54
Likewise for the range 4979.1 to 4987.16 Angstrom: 1.49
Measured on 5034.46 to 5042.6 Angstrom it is 1.50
